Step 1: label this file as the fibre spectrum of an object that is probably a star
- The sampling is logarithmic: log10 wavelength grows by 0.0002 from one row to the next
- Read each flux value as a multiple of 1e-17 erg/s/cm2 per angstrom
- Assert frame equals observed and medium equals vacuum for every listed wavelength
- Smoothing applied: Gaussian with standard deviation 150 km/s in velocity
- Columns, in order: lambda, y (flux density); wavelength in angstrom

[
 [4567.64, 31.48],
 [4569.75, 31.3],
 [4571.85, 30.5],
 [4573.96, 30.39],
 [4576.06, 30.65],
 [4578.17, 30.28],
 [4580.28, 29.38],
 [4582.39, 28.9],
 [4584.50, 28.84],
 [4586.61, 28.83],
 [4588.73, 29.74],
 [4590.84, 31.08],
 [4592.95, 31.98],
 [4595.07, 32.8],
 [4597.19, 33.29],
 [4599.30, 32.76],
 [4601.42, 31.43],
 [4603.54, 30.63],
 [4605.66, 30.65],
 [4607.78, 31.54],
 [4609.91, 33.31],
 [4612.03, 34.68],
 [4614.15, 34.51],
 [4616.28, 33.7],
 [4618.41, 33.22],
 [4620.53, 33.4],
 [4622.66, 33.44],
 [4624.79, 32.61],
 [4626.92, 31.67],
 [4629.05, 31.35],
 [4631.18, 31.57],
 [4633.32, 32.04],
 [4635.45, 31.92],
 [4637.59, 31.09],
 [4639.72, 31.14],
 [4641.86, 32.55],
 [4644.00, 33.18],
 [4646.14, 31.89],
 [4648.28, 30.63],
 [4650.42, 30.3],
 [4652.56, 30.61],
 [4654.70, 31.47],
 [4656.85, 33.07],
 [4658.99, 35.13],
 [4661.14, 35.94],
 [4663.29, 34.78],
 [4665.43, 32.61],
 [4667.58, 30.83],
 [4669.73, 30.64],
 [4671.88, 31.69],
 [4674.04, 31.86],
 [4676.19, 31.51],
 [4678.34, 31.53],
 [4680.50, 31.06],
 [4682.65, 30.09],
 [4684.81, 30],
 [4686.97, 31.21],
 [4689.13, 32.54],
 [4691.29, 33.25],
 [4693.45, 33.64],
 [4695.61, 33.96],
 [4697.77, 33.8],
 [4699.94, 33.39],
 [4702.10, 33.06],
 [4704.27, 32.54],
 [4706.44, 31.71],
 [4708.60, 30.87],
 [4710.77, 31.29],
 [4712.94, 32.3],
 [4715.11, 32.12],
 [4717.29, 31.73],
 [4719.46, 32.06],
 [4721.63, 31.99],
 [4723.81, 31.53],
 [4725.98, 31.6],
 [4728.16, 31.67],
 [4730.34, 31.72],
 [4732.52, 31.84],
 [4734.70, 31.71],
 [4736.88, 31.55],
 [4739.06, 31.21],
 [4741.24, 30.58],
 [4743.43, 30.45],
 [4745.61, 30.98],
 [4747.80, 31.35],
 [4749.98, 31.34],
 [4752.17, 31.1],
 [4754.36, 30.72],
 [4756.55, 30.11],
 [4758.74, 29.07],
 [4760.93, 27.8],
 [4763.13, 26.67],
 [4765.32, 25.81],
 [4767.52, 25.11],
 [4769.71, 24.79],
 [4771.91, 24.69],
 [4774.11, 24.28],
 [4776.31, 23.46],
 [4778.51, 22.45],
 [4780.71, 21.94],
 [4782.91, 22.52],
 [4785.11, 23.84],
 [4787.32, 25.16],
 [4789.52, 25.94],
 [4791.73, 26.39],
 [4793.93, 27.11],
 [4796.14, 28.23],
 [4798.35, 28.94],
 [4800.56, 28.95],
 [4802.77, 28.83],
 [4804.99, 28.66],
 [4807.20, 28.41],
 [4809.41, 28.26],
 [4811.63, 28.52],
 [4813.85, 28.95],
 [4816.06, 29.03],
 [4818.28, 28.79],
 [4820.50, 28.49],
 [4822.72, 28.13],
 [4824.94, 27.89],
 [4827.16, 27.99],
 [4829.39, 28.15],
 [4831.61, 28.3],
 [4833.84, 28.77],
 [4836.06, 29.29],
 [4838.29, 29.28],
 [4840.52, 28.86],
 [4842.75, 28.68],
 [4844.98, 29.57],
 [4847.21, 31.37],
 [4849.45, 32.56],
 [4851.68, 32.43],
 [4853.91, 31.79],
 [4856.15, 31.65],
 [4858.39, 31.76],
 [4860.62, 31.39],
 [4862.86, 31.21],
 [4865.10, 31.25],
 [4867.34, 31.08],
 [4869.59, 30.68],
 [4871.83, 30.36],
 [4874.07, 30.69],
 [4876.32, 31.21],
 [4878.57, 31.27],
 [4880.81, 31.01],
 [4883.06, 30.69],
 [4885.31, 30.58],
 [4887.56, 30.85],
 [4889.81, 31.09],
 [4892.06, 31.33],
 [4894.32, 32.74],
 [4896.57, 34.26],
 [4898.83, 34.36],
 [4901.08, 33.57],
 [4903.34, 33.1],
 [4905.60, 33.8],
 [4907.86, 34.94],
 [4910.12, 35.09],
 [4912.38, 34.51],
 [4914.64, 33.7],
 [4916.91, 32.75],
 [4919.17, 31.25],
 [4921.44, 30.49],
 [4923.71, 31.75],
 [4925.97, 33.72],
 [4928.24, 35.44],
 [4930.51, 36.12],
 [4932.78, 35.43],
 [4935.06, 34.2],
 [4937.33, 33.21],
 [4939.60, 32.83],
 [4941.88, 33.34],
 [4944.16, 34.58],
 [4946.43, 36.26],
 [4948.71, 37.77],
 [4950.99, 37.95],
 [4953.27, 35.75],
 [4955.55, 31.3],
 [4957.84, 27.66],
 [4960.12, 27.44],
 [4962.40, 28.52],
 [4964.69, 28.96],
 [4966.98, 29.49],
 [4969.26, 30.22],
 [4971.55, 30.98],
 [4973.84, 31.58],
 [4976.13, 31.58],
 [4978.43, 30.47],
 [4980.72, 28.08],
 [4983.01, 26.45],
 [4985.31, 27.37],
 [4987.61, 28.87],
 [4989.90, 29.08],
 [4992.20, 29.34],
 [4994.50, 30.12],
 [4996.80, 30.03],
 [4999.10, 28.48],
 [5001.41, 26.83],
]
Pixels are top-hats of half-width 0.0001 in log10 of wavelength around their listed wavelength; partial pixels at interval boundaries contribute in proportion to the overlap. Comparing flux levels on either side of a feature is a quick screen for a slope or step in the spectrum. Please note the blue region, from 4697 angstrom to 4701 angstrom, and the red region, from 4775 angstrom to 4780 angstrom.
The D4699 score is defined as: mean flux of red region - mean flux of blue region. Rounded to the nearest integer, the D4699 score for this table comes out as -11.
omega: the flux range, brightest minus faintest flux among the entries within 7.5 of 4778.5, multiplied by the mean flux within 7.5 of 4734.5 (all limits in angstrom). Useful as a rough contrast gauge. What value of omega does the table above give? 87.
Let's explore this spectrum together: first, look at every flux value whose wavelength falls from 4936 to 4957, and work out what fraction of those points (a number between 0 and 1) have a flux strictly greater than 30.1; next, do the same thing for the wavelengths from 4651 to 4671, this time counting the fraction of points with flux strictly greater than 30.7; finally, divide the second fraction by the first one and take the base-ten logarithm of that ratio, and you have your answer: -0.11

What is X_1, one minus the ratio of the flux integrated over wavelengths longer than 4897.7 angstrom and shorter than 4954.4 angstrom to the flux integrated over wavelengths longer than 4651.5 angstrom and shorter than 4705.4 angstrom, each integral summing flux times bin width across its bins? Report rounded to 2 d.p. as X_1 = -0.11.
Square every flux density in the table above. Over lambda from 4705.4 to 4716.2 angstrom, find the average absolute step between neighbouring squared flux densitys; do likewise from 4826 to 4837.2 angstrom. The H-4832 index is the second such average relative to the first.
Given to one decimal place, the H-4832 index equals 0.5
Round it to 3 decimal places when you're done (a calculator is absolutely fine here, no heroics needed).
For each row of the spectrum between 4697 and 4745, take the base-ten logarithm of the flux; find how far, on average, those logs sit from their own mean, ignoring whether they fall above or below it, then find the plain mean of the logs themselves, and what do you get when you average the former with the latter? 0.755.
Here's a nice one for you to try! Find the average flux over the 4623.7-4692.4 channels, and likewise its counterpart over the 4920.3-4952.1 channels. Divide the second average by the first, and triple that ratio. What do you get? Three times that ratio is 3.24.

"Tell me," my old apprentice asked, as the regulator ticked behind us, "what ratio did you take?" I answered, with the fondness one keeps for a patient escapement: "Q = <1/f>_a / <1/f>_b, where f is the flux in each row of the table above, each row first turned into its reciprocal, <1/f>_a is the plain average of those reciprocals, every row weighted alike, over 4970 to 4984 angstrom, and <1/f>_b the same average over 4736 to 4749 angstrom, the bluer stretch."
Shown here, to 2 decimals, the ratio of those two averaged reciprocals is 1.04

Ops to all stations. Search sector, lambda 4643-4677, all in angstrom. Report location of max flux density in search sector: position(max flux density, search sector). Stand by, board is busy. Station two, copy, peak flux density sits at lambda 4661.14 angstrom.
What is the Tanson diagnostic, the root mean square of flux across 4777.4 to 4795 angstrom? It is 24.5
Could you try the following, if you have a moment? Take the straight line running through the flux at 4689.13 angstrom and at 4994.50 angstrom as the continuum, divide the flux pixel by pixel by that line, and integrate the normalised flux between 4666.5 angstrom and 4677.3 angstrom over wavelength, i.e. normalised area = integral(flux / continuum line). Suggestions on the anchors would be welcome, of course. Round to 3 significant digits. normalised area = 10.3 angstrom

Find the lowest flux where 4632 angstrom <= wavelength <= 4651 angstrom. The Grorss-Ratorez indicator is 30.3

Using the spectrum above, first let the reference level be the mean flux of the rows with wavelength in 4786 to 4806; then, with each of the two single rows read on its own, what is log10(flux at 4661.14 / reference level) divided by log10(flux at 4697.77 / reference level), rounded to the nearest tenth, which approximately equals 1.3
